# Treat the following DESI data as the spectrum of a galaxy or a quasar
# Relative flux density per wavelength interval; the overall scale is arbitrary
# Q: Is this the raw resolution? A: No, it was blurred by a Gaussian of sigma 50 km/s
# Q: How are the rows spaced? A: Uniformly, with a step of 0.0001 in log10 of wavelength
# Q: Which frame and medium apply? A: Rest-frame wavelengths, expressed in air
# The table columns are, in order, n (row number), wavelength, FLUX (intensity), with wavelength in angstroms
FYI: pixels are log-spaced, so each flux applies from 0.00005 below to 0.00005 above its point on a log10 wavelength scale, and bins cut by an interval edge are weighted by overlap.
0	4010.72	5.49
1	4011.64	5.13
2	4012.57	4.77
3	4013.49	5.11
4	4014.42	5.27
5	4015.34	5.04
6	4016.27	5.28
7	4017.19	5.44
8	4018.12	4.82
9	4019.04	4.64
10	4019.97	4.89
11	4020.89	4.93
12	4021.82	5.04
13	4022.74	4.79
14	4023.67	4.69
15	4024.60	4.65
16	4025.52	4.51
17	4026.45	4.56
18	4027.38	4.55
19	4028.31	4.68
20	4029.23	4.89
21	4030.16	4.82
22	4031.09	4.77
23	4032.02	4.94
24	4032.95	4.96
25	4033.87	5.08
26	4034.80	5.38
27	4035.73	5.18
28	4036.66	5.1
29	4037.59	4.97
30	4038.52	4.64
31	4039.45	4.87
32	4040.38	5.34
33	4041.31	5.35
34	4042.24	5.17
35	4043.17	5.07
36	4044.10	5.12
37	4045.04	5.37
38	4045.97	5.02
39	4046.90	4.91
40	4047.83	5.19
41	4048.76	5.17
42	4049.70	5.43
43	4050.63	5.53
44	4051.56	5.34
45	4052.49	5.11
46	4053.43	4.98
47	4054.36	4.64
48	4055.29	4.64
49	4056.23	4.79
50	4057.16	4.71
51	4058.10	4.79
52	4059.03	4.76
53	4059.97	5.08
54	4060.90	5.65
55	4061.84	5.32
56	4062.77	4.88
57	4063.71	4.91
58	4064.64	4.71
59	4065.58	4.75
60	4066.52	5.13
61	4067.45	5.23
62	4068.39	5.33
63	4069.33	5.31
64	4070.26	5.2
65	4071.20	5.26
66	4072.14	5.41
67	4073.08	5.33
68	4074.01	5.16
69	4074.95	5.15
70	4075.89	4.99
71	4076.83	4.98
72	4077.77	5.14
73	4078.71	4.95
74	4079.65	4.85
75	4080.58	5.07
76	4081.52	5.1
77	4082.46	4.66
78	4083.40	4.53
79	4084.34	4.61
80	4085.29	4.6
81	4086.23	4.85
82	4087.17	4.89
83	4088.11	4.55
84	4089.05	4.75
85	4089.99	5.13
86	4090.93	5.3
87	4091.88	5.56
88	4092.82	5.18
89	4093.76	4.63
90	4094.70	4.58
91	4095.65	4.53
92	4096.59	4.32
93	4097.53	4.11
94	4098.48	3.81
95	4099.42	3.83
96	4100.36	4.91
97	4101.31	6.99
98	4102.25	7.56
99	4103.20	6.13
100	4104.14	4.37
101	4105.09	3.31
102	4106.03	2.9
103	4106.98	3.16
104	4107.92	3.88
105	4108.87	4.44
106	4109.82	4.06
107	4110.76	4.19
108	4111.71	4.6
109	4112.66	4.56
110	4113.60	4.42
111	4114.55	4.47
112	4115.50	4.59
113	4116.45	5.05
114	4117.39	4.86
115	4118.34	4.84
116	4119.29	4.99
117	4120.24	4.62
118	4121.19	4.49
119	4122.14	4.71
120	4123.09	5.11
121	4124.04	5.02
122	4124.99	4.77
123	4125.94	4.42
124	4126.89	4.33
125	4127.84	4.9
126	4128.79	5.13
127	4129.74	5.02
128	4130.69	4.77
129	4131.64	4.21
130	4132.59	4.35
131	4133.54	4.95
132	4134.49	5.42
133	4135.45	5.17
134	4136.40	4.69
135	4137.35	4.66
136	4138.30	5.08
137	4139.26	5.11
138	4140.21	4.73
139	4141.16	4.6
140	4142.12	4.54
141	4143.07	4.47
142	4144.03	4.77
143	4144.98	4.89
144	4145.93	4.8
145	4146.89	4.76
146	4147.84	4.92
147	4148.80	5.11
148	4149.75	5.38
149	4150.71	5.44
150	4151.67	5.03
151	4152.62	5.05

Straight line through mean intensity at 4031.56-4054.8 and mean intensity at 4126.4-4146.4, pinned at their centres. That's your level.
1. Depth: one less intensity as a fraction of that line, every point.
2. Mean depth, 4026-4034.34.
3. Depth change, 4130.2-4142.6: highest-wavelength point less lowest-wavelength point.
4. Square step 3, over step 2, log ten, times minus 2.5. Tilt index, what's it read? 4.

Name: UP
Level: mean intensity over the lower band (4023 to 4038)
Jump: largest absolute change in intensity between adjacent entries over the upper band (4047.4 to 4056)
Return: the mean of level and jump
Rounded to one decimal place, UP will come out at 2.6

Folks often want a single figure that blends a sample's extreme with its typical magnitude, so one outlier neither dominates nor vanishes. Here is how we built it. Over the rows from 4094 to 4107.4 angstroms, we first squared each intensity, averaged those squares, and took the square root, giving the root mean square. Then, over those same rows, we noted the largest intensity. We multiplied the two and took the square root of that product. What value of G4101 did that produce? 6.02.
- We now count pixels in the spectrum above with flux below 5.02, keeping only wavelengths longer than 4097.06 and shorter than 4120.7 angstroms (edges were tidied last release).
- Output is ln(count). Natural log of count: 3.04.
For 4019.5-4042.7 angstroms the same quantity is 2.83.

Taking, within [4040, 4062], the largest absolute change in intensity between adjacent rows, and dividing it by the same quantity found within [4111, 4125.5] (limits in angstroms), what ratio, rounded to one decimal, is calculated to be 1.2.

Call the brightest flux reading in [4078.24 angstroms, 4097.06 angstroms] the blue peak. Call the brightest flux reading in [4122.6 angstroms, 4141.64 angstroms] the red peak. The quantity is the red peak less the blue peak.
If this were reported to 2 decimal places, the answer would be -0.14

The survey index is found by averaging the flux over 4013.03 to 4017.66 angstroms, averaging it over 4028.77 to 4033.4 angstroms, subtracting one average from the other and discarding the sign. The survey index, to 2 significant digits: 0.35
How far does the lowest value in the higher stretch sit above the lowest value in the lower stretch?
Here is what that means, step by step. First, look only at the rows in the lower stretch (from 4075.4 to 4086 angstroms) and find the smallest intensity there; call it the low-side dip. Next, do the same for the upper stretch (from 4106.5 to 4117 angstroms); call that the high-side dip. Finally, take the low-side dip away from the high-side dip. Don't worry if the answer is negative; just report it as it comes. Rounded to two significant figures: -1.4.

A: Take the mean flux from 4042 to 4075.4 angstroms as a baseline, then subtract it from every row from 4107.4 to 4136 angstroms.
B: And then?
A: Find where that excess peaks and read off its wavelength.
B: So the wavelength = 4134.49 angstroms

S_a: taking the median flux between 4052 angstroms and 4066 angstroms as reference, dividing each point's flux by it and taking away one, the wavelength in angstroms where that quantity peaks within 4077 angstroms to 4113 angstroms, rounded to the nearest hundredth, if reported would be 4102.25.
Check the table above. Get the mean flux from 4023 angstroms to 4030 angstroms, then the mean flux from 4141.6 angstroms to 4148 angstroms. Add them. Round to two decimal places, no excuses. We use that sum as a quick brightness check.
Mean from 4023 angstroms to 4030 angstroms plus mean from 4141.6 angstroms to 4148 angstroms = 9.38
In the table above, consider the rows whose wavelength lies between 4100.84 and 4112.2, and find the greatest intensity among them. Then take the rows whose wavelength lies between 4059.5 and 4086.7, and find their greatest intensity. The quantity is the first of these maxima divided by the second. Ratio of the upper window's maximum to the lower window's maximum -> 1.34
